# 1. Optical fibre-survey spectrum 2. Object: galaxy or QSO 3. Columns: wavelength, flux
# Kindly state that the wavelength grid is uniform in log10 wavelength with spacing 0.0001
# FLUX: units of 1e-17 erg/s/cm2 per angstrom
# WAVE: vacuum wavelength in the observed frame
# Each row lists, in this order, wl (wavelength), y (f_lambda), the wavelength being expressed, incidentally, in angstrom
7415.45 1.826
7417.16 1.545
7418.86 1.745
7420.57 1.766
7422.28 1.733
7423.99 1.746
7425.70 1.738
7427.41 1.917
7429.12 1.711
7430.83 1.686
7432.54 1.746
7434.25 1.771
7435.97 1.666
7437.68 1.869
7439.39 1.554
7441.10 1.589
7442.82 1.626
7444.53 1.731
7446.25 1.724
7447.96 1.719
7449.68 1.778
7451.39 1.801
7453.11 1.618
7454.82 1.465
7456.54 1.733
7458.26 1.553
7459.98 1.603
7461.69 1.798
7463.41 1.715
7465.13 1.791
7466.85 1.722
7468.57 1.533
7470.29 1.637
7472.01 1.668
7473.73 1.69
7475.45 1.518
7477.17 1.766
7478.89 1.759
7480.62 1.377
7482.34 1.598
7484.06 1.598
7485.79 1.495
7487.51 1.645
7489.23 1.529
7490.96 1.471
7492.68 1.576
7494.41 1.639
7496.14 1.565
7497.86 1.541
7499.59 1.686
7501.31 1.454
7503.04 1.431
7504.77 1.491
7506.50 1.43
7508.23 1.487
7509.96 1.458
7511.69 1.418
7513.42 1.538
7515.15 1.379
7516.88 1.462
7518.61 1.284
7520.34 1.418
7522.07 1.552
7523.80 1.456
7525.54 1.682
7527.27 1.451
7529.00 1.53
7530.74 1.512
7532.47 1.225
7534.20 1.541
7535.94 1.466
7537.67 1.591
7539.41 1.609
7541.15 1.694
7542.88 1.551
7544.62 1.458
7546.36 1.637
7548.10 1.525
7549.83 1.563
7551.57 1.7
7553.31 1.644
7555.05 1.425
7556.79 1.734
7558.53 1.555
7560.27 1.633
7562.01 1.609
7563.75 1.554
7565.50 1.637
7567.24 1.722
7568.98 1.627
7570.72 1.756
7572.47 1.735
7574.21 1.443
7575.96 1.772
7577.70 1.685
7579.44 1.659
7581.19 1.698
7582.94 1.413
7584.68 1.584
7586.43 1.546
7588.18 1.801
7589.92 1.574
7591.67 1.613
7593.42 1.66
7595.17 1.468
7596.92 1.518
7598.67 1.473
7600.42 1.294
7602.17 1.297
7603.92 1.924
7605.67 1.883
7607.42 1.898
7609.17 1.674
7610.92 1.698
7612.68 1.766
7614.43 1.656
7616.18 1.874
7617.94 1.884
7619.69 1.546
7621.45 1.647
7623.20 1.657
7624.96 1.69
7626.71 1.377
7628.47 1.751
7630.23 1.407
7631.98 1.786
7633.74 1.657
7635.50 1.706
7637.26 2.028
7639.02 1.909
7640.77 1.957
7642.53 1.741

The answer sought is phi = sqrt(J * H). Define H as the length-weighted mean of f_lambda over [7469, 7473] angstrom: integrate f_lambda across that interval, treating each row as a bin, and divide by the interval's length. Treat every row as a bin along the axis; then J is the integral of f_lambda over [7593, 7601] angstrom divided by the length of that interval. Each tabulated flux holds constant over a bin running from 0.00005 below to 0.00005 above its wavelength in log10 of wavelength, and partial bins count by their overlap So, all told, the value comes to 1.56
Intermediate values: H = 1.64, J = 1.48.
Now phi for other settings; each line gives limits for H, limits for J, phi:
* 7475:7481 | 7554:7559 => 1.60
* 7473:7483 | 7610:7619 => 1.69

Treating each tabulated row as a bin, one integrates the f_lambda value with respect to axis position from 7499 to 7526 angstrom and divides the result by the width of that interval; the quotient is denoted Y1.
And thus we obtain 1.47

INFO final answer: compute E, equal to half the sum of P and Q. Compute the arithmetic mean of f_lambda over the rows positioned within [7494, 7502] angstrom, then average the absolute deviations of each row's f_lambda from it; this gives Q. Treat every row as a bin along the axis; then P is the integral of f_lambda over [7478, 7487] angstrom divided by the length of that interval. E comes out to 0.82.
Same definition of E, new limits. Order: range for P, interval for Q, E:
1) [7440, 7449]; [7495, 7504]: 0.87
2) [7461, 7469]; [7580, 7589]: 0.92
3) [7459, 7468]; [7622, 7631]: 0.93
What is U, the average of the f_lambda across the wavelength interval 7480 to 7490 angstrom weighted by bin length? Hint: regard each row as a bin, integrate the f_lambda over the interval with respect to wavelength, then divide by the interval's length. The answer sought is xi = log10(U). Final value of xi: 0.189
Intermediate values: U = 1.55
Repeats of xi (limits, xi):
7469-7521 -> 0.186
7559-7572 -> 0.217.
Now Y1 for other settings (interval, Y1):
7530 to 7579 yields 1.59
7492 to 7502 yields 1.58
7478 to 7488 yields 1.58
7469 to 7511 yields 1.56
